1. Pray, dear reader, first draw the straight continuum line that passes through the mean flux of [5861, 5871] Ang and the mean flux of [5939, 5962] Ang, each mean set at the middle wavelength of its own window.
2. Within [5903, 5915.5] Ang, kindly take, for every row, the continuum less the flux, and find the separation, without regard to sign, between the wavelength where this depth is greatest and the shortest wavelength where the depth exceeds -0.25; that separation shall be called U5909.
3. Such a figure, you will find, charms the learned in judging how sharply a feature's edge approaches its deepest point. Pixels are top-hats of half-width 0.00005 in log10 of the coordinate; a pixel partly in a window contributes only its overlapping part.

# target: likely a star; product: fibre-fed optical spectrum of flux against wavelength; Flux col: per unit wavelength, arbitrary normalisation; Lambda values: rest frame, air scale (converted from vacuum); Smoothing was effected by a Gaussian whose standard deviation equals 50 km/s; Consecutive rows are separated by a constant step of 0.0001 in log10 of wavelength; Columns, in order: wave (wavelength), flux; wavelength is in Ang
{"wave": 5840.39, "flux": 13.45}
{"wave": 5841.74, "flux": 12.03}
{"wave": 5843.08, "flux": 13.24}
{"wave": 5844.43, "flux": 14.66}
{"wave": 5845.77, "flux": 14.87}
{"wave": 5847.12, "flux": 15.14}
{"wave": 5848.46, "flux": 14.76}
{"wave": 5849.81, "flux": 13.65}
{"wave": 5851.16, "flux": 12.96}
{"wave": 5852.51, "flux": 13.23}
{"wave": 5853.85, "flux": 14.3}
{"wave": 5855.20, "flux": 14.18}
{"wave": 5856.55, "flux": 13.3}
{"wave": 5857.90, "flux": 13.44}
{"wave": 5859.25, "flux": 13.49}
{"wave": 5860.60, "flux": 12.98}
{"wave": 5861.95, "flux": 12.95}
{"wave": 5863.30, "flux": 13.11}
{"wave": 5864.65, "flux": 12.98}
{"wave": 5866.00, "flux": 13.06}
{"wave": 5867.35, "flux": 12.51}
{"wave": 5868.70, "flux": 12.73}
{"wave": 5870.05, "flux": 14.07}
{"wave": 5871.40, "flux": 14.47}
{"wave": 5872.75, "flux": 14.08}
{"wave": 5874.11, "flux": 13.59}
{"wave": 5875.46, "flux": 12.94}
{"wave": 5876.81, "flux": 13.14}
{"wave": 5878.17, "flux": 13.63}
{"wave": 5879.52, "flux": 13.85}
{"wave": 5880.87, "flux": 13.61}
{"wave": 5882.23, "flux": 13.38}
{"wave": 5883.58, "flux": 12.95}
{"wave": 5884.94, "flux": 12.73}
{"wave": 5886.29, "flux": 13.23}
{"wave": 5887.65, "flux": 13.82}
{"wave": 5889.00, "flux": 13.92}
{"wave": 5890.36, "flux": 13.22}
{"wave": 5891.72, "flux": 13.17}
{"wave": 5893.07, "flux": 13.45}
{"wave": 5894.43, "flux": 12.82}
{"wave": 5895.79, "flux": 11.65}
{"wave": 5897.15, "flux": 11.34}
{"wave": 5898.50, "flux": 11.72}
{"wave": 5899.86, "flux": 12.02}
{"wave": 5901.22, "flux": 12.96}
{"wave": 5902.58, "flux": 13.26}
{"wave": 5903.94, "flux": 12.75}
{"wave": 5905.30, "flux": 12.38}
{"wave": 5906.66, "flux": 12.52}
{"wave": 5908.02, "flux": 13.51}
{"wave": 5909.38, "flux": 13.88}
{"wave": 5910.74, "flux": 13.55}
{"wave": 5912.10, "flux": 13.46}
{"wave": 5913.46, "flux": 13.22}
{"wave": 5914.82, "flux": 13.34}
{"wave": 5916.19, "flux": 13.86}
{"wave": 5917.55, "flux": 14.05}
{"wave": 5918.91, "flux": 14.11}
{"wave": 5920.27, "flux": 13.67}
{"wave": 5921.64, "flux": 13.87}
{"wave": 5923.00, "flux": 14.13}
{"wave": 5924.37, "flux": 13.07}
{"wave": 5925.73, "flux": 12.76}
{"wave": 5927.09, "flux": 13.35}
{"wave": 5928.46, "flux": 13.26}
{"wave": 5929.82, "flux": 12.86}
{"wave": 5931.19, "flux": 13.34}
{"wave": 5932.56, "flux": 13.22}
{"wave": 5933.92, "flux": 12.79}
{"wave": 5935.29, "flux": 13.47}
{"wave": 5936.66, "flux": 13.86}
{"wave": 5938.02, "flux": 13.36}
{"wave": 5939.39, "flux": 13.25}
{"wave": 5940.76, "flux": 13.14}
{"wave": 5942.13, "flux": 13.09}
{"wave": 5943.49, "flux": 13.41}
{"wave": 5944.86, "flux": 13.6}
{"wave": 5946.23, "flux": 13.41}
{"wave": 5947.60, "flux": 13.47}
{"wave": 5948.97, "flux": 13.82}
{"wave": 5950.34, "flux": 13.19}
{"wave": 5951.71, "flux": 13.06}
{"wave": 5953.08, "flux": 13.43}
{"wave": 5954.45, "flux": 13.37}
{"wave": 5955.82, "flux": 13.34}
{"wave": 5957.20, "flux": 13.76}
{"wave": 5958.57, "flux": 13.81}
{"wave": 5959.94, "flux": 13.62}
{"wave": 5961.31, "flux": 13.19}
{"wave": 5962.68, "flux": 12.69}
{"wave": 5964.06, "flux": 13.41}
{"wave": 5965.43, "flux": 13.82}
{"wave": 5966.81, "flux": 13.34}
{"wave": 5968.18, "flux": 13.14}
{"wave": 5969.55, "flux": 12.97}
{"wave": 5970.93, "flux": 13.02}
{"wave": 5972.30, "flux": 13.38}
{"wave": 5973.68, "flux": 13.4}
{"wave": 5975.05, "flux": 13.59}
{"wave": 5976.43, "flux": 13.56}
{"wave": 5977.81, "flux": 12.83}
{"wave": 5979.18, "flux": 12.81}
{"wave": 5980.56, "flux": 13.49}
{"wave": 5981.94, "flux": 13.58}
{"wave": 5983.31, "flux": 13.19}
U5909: 1.4 Ang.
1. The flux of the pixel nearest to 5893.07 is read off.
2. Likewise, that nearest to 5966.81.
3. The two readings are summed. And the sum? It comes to 26.8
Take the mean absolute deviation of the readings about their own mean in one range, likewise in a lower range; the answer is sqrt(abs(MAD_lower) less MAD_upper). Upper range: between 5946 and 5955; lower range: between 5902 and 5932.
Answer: 0.5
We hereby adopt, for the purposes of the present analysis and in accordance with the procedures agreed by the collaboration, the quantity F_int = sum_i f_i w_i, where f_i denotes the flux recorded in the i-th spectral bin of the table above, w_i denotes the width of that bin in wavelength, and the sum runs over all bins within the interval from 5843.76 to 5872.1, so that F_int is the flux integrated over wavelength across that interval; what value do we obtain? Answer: 387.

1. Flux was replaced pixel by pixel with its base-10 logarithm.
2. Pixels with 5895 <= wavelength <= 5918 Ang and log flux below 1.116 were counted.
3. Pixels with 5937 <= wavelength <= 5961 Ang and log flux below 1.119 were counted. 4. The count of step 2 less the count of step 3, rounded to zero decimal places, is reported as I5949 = 5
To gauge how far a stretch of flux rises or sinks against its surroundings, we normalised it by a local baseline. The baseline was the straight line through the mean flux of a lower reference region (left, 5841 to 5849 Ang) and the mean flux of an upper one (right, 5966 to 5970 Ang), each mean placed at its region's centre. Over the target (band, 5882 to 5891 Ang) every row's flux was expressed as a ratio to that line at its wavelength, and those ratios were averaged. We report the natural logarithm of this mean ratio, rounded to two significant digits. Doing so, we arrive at -0.035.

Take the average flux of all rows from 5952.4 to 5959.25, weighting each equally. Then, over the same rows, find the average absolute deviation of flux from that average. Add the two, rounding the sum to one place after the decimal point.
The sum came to 13.7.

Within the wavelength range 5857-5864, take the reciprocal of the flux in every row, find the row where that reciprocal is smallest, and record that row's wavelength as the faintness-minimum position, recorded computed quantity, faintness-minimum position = 5859.25 Ang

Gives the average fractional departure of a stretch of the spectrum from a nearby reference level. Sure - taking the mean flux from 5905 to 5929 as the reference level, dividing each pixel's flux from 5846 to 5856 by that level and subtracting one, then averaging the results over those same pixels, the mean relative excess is 0.044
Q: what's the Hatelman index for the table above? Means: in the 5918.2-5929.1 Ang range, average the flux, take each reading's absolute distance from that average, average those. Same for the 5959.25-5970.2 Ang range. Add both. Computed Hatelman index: 0.69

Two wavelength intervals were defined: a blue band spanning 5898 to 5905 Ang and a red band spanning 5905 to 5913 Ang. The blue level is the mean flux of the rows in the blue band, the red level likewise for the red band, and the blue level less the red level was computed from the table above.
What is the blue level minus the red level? -0.7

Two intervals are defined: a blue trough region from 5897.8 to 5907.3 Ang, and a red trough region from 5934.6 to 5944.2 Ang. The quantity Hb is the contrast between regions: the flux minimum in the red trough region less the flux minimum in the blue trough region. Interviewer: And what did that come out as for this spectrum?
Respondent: 1.37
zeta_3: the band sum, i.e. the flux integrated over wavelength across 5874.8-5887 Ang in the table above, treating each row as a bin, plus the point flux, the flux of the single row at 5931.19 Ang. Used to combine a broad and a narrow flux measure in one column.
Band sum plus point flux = 175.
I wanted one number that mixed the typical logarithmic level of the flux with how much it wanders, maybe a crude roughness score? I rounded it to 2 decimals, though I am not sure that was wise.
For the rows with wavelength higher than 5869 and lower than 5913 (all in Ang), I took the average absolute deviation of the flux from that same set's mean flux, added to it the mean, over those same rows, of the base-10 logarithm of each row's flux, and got 1.69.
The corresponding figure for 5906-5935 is 1.50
